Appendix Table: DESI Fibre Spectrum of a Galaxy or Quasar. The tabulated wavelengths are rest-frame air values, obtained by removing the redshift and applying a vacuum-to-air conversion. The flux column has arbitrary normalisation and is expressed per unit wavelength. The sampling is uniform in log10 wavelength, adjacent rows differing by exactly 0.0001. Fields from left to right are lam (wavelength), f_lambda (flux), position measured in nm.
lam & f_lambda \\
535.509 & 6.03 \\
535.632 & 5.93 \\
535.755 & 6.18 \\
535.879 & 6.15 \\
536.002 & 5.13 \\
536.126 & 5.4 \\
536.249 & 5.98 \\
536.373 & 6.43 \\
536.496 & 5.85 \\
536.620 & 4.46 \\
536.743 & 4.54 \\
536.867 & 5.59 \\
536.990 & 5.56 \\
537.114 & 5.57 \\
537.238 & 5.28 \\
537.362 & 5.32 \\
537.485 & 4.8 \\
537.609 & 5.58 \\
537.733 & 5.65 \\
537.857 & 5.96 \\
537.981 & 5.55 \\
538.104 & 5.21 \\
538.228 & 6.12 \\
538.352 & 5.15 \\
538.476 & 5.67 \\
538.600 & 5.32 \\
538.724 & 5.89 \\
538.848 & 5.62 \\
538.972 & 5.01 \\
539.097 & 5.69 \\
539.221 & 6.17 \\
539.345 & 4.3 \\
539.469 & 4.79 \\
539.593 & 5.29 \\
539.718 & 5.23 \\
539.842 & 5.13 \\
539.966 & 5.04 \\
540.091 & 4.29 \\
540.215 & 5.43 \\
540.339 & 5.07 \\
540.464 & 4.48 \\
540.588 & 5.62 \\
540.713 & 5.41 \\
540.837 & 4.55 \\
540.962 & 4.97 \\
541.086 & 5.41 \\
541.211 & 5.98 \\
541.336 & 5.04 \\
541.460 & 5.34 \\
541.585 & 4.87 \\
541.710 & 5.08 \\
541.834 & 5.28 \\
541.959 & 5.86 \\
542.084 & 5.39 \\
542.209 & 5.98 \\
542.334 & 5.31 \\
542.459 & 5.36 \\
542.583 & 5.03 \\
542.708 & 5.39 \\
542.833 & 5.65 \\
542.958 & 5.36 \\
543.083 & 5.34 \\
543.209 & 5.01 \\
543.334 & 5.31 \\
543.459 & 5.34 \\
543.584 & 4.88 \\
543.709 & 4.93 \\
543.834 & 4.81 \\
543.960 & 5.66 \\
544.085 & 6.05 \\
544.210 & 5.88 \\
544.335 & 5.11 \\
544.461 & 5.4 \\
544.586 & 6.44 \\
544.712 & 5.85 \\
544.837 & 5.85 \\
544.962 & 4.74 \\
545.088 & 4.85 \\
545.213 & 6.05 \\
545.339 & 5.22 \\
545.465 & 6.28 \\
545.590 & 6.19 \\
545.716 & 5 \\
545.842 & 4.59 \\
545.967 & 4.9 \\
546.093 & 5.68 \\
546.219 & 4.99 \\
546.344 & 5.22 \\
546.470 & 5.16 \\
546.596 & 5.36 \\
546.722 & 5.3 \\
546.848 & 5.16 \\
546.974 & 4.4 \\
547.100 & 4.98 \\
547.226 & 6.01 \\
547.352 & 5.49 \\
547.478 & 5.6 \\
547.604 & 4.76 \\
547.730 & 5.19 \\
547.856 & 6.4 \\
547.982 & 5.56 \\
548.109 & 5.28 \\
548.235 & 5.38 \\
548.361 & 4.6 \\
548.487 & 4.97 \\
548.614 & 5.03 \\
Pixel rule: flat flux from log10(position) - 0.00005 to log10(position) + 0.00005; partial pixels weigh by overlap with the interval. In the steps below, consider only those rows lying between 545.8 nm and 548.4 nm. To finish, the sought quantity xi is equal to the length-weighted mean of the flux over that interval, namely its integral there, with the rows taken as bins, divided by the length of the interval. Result 5.25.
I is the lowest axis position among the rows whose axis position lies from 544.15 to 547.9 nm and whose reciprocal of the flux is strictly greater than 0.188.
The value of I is 544.335 nm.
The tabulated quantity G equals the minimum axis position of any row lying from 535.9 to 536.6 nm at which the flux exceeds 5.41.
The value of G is 536.249 nm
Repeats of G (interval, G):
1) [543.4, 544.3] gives 543.960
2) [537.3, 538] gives 537.609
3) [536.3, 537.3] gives 536.373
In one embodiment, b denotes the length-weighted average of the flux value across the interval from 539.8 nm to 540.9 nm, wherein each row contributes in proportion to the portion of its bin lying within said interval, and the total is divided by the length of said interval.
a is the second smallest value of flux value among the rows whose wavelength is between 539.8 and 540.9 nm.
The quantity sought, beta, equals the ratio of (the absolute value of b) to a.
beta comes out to 1.12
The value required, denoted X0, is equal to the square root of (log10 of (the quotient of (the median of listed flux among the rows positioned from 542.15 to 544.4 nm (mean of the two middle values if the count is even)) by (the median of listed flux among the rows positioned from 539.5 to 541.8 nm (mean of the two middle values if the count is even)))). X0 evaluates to 0.14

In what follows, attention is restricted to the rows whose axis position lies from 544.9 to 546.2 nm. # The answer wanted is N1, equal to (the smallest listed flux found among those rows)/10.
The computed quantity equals 0.459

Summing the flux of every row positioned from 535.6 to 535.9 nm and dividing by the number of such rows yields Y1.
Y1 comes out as 6.1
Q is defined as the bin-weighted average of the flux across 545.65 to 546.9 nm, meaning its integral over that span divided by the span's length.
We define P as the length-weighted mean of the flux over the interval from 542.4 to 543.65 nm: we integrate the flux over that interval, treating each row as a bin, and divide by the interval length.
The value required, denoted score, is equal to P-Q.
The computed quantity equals 0.13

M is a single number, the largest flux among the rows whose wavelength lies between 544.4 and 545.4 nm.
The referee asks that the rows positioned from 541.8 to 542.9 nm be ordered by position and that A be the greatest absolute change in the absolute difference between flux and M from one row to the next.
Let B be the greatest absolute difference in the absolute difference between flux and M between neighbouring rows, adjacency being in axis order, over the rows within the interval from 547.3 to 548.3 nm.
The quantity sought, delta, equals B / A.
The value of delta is 1.81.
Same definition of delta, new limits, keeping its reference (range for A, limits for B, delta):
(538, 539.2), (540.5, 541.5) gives 0.97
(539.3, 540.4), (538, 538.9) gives 0.85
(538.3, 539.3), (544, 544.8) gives 1.53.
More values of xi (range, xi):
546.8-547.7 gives 5.20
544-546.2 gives 5.52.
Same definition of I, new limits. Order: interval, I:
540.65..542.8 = 540.837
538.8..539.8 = 538.972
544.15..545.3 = 544.335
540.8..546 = 540.837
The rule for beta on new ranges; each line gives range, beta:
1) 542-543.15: 1.02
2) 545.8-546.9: 1.05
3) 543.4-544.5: 1.09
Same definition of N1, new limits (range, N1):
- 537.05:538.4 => 0.480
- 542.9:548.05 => 0.440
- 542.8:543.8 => 0.488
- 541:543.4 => 0.487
